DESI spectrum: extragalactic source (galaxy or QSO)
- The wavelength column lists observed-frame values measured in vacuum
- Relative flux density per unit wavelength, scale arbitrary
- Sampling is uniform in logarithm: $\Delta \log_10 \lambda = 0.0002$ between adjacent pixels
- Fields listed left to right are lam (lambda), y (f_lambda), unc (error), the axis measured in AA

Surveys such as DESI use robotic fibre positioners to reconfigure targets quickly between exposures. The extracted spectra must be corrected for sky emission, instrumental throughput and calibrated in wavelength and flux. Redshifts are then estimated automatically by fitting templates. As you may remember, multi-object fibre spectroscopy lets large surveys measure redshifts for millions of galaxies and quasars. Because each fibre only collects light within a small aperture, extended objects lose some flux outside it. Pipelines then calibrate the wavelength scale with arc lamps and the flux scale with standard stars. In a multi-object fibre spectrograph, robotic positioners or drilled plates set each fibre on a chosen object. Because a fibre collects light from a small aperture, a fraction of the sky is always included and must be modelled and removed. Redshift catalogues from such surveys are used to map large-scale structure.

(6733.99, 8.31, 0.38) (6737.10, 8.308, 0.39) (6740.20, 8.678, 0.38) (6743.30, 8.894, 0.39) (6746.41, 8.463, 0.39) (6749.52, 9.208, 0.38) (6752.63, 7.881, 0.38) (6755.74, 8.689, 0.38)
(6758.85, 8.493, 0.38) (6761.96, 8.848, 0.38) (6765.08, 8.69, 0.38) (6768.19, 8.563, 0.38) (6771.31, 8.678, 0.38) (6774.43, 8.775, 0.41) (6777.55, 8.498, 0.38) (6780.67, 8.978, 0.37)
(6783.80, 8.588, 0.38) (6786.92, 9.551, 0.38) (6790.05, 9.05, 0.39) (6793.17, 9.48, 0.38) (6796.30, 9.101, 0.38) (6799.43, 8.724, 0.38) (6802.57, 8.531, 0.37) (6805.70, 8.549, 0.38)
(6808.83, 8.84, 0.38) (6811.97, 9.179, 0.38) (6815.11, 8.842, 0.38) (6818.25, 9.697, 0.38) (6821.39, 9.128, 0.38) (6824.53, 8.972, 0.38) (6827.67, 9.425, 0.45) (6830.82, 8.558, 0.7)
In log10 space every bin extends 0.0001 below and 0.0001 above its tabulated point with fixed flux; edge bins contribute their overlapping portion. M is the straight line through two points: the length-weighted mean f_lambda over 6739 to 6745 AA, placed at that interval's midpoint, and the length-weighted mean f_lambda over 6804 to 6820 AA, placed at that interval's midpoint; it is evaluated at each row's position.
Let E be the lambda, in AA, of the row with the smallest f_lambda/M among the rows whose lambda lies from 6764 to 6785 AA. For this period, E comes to 6777.55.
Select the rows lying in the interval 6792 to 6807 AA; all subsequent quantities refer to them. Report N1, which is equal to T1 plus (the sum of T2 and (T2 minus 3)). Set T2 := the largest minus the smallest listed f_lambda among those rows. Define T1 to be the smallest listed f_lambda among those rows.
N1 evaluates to 7.43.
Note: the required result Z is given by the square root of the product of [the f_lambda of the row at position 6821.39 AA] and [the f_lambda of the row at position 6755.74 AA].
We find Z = 8.91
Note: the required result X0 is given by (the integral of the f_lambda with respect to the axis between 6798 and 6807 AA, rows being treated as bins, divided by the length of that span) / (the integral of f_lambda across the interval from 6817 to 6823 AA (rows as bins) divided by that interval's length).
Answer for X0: 0.91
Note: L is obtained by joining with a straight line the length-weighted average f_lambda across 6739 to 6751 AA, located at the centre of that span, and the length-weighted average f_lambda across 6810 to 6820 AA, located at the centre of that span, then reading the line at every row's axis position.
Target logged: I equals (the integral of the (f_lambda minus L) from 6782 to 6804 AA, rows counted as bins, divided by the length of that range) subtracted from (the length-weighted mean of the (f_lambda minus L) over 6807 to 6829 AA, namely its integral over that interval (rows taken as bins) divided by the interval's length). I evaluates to -0.01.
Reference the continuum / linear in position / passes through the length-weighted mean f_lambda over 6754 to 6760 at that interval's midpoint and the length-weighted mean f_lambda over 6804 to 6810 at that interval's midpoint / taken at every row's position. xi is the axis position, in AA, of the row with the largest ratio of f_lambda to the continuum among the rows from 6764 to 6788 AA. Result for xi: 6786.92 AA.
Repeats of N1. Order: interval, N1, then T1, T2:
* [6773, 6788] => 7.60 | 8.498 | 1.1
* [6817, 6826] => 7.42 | 8.972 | 0.7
